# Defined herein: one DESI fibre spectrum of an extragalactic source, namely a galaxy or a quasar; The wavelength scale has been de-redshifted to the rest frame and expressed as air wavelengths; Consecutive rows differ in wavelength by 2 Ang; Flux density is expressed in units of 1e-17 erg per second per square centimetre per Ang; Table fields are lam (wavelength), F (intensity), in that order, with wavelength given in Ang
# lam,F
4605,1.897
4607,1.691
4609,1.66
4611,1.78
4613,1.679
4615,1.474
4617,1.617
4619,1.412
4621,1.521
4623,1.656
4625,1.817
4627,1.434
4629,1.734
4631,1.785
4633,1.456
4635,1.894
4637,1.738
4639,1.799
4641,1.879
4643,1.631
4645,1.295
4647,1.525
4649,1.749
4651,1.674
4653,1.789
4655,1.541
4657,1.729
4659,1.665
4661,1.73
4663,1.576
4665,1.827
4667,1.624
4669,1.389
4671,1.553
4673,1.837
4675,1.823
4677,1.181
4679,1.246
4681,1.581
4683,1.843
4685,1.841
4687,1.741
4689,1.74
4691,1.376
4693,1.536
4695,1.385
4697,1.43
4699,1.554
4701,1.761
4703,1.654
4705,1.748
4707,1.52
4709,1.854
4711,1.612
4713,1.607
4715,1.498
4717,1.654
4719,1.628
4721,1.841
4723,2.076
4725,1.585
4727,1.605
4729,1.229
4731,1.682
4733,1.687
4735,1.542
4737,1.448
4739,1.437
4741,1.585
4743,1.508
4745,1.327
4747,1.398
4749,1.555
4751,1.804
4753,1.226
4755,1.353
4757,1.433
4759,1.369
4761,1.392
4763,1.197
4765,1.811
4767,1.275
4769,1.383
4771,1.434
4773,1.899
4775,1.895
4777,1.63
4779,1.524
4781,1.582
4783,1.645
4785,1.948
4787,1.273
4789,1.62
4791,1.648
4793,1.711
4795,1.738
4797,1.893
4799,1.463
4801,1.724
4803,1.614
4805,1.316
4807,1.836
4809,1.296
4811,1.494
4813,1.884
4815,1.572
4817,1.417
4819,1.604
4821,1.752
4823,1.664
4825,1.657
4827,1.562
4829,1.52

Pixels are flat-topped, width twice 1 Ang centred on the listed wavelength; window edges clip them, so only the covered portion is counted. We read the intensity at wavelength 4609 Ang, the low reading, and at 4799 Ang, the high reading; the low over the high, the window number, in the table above 1.13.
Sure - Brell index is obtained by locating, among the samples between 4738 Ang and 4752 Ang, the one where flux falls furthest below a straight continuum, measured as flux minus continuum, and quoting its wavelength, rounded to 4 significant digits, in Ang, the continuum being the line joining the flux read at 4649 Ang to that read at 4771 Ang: 4745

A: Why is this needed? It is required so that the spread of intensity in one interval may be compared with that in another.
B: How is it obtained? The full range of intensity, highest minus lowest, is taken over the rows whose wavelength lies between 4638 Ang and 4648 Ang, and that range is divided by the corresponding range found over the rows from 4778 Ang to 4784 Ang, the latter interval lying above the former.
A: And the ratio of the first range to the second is 4.83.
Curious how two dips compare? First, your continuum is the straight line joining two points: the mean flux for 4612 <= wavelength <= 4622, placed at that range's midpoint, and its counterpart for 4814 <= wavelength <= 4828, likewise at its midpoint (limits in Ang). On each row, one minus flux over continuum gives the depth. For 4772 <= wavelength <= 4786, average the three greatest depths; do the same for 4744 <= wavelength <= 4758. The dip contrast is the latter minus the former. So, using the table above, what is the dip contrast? 0.17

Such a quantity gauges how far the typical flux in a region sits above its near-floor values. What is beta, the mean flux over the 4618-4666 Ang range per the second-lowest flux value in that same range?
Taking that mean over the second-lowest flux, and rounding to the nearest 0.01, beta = 1.18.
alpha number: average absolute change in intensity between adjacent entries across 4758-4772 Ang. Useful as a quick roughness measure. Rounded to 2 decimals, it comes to 0.25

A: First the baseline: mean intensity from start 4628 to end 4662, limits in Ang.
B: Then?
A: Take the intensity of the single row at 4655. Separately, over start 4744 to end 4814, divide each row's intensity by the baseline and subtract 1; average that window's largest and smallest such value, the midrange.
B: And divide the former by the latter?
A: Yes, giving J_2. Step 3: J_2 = -23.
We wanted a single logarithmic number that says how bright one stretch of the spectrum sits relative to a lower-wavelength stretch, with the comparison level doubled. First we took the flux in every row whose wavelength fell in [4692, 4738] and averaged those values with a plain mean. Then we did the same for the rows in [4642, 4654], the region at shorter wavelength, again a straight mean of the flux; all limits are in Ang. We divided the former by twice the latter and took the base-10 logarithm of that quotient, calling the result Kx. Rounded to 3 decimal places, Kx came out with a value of -0.300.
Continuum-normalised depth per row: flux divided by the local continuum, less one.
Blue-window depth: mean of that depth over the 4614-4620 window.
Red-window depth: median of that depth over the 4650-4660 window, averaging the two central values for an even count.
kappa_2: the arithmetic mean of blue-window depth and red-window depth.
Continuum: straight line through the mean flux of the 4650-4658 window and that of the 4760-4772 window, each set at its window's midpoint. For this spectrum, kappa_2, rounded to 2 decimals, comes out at -0.08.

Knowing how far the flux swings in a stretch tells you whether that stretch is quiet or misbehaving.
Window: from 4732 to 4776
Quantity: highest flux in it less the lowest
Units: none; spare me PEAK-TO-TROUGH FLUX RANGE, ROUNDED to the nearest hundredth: 0.70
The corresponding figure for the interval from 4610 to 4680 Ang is 0.71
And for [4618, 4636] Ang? 0.48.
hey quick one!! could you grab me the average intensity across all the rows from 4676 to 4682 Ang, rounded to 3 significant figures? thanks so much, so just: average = 1.34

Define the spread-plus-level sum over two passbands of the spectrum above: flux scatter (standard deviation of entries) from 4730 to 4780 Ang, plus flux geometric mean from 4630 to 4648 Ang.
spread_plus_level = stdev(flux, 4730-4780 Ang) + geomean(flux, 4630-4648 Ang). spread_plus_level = 1.85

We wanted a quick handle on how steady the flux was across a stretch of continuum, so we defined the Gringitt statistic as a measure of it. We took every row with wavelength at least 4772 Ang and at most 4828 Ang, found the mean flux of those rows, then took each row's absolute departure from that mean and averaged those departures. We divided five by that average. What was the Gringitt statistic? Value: 36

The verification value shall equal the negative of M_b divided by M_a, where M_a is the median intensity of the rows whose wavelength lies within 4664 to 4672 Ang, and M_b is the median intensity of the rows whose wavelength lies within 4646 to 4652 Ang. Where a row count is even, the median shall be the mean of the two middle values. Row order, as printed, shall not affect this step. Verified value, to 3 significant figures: -1.05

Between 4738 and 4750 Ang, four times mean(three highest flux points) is 6.2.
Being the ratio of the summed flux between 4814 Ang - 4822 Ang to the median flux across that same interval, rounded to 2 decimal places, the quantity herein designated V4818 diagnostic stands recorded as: 4.00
